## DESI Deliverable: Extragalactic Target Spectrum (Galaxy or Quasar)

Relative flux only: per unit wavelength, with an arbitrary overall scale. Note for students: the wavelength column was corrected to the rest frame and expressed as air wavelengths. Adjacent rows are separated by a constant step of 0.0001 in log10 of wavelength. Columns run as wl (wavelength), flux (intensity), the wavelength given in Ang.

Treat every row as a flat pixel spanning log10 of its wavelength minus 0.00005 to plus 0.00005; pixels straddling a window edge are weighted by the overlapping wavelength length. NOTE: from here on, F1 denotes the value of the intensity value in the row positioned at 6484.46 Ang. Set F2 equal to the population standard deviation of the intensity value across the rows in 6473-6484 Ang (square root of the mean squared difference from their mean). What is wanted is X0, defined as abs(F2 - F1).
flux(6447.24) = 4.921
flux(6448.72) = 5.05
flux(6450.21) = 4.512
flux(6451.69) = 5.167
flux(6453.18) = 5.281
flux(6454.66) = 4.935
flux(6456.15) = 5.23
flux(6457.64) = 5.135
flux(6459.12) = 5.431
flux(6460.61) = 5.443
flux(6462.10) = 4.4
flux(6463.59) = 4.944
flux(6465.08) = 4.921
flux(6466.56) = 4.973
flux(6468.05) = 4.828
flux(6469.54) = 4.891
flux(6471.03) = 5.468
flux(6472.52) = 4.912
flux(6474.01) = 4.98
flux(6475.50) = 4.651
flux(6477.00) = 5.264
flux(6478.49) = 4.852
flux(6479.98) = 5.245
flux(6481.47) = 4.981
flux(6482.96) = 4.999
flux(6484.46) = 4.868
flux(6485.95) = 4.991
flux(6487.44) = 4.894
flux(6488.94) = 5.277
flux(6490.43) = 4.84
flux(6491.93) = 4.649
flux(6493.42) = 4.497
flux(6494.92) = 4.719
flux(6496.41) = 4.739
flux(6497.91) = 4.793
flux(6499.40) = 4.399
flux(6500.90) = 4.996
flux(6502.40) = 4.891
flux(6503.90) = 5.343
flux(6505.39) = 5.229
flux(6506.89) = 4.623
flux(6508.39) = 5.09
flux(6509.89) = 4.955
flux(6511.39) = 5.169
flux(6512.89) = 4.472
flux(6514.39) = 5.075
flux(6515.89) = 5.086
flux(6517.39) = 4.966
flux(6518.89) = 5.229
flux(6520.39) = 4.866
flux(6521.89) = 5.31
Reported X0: 4.67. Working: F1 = 4.868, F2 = 0.20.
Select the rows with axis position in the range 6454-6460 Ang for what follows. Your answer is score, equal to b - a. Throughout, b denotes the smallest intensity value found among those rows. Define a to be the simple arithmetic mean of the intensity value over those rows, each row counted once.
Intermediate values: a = 5.18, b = 4.935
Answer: -0.25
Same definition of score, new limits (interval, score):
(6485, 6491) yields -0.16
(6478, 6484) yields -0.17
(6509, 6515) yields -0.45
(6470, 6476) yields -0.35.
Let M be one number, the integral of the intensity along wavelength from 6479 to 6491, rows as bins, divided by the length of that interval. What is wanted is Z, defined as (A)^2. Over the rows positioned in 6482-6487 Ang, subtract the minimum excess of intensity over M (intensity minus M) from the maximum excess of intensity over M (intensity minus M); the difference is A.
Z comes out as 0.0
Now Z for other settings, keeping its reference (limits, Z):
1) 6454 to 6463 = 1.1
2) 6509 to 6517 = 0.5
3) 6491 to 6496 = 0.0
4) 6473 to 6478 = 0.4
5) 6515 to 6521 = 0.1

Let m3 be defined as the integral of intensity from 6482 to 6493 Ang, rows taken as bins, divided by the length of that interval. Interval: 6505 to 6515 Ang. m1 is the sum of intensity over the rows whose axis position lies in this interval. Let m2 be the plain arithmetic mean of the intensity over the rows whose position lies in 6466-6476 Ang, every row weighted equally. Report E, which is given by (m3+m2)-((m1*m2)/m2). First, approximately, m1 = 34.6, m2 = 4.96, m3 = 4.92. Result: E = -24.7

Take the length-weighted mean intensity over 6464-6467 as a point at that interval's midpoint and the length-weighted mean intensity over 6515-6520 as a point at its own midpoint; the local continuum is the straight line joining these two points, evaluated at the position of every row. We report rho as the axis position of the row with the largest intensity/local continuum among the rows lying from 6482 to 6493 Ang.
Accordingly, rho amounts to 6488.94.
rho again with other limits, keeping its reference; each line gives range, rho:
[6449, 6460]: 6459.12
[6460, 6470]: 6460.61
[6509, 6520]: 6518.89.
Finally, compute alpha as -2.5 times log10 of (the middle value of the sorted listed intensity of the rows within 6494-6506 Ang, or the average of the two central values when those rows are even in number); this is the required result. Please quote -1.71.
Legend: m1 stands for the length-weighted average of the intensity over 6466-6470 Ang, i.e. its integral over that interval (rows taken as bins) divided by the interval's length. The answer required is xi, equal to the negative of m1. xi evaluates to -4.89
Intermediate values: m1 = 4.89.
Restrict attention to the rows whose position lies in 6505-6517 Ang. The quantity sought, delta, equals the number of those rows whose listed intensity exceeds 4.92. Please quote 6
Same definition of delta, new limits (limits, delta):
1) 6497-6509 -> 4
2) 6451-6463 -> 7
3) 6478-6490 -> 5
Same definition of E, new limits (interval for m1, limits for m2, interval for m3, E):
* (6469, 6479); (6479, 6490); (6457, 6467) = -24.9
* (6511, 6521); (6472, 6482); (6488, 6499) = -25.1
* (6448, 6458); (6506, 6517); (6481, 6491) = -25.4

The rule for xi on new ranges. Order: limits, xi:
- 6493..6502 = -4.70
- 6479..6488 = -5.00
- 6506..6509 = -4.86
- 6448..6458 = -5.04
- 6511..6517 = -4.94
